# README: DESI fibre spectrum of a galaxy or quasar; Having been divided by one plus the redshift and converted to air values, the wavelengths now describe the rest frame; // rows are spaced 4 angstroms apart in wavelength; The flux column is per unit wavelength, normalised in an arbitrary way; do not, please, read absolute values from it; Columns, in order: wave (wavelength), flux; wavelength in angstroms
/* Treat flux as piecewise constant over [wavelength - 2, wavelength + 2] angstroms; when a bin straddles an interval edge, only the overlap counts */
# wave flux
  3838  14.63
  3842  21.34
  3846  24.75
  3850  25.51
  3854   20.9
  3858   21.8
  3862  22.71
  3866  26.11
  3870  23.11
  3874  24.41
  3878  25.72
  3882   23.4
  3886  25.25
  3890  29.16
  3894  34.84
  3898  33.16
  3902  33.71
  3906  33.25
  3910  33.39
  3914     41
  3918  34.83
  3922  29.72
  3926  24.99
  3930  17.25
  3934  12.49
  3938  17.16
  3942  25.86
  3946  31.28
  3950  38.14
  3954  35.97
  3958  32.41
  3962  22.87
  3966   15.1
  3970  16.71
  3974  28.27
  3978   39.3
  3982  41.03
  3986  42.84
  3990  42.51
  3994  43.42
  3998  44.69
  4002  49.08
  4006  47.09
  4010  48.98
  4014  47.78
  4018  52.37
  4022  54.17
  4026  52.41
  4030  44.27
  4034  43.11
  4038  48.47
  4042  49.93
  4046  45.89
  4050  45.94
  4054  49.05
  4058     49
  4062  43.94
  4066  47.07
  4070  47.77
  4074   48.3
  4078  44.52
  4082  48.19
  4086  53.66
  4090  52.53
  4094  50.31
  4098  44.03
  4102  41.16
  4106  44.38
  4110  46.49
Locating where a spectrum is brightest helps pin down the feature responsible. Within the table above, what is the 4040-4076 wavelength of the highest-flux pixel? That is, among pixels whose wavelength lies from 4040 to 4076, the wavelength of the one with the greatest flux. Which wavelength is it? 4042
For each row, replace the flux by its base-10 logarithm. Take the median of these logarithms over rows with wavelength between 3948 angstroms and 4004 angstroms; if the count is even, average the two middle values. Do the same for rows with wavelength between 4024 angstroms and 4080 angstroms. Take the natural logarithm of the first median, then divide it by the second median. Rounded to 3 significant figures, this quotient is 0.276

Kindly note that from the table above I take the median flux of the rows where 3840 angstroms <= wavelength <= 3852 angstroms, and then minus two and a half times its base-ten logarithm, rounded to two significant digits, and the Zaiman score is -3.5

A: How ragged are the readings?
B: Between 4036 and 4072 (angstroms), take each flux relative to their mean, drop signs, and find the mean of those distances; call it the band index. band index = 1.5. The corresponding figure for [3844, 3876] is 1.5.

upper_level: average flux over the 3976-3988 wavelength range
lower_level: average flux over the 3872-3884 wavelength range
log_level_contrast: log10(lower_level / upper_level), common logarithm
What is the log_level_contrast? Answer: -0.22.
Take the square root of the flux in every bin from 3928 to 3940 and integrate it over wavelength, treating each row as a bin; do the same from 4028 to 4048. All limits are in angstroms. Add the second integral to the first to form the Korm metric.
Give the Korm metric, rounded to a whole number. 183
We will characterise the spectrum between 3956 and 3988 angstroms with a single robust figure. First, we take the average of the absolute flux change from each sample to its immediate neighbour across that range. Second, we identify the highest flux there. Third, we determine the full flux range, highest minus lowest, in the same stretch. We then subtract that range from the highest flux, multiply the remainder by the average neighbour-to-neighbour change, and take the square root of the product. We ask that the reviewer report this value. 10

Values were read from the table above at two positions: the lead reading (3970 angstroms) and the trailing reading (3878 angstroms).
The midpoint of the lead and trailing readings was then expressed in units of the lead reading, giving 1.27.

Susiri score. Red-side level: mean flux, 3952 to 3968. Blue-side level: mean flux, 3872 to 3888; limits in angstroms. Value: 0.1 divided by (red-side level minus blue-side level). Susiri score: 0.053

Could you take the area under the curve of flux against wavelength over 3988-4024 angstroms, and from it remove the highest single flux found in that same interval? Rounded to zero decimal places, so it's 1666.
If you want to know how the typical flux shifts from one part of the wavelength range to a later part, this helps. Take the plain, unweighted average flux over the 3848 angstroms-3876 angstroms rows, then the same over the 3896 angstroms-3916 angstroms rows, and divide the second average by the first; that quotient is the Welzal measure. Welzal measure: 1.48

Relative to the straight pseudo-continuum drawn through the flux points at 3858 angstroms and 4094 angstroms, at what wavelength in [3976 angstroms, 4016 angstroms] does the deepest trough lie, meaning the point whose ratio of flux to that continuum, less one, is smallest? 3978 angstroms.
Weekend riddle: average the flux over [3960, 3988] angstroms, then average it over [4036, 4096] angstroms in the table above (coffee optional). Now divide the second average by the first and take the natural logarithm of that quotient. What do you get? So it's 0.495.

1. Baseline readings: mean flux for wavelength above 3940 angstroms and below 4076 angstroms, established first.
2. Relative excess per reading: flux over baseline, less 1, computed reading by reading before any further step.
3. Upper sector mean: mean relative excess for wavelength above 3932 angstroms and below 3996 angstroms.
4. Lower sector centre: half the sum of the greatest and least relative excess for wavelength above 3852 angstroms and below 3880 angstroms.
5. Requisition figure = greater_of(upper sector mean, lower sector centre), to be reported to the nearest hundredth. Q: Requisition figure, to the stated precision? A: -0.27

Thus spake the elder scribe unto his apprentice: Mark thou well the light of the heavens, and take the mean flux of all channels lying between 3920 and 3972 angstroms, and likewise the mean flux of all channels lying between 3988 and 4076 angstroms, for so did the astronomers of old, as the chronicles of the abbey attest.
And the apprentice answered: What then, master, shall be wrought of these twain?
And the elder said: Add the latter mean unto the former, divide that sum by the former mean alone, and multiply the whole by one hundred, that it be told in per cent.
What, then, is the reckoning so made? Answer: 293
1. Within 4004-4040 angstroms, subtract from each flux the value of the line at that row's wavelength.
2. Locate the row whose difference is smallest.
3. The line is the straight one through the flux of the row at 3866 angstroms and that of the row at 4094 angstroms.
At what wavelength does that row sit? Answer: 4034 angstroms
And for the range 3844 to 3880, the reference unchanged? 3854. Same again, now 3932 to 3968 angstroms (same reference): 3966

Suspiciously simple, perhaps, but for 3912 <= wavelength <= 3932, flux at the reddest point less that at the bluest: -24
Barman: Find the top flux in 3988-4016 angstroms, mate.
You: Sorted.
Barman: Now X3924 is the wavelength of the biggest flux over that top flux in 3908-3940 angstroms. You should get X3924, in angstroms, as 3914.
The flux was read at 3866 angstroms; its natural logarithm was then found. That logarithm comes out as 3.3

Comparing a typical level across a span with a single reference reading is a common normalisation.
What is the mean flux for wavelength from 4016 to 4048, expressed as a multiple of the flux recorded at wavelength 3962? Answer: 2.1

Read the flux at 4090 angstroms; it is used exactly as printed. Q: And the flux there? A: 52.53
